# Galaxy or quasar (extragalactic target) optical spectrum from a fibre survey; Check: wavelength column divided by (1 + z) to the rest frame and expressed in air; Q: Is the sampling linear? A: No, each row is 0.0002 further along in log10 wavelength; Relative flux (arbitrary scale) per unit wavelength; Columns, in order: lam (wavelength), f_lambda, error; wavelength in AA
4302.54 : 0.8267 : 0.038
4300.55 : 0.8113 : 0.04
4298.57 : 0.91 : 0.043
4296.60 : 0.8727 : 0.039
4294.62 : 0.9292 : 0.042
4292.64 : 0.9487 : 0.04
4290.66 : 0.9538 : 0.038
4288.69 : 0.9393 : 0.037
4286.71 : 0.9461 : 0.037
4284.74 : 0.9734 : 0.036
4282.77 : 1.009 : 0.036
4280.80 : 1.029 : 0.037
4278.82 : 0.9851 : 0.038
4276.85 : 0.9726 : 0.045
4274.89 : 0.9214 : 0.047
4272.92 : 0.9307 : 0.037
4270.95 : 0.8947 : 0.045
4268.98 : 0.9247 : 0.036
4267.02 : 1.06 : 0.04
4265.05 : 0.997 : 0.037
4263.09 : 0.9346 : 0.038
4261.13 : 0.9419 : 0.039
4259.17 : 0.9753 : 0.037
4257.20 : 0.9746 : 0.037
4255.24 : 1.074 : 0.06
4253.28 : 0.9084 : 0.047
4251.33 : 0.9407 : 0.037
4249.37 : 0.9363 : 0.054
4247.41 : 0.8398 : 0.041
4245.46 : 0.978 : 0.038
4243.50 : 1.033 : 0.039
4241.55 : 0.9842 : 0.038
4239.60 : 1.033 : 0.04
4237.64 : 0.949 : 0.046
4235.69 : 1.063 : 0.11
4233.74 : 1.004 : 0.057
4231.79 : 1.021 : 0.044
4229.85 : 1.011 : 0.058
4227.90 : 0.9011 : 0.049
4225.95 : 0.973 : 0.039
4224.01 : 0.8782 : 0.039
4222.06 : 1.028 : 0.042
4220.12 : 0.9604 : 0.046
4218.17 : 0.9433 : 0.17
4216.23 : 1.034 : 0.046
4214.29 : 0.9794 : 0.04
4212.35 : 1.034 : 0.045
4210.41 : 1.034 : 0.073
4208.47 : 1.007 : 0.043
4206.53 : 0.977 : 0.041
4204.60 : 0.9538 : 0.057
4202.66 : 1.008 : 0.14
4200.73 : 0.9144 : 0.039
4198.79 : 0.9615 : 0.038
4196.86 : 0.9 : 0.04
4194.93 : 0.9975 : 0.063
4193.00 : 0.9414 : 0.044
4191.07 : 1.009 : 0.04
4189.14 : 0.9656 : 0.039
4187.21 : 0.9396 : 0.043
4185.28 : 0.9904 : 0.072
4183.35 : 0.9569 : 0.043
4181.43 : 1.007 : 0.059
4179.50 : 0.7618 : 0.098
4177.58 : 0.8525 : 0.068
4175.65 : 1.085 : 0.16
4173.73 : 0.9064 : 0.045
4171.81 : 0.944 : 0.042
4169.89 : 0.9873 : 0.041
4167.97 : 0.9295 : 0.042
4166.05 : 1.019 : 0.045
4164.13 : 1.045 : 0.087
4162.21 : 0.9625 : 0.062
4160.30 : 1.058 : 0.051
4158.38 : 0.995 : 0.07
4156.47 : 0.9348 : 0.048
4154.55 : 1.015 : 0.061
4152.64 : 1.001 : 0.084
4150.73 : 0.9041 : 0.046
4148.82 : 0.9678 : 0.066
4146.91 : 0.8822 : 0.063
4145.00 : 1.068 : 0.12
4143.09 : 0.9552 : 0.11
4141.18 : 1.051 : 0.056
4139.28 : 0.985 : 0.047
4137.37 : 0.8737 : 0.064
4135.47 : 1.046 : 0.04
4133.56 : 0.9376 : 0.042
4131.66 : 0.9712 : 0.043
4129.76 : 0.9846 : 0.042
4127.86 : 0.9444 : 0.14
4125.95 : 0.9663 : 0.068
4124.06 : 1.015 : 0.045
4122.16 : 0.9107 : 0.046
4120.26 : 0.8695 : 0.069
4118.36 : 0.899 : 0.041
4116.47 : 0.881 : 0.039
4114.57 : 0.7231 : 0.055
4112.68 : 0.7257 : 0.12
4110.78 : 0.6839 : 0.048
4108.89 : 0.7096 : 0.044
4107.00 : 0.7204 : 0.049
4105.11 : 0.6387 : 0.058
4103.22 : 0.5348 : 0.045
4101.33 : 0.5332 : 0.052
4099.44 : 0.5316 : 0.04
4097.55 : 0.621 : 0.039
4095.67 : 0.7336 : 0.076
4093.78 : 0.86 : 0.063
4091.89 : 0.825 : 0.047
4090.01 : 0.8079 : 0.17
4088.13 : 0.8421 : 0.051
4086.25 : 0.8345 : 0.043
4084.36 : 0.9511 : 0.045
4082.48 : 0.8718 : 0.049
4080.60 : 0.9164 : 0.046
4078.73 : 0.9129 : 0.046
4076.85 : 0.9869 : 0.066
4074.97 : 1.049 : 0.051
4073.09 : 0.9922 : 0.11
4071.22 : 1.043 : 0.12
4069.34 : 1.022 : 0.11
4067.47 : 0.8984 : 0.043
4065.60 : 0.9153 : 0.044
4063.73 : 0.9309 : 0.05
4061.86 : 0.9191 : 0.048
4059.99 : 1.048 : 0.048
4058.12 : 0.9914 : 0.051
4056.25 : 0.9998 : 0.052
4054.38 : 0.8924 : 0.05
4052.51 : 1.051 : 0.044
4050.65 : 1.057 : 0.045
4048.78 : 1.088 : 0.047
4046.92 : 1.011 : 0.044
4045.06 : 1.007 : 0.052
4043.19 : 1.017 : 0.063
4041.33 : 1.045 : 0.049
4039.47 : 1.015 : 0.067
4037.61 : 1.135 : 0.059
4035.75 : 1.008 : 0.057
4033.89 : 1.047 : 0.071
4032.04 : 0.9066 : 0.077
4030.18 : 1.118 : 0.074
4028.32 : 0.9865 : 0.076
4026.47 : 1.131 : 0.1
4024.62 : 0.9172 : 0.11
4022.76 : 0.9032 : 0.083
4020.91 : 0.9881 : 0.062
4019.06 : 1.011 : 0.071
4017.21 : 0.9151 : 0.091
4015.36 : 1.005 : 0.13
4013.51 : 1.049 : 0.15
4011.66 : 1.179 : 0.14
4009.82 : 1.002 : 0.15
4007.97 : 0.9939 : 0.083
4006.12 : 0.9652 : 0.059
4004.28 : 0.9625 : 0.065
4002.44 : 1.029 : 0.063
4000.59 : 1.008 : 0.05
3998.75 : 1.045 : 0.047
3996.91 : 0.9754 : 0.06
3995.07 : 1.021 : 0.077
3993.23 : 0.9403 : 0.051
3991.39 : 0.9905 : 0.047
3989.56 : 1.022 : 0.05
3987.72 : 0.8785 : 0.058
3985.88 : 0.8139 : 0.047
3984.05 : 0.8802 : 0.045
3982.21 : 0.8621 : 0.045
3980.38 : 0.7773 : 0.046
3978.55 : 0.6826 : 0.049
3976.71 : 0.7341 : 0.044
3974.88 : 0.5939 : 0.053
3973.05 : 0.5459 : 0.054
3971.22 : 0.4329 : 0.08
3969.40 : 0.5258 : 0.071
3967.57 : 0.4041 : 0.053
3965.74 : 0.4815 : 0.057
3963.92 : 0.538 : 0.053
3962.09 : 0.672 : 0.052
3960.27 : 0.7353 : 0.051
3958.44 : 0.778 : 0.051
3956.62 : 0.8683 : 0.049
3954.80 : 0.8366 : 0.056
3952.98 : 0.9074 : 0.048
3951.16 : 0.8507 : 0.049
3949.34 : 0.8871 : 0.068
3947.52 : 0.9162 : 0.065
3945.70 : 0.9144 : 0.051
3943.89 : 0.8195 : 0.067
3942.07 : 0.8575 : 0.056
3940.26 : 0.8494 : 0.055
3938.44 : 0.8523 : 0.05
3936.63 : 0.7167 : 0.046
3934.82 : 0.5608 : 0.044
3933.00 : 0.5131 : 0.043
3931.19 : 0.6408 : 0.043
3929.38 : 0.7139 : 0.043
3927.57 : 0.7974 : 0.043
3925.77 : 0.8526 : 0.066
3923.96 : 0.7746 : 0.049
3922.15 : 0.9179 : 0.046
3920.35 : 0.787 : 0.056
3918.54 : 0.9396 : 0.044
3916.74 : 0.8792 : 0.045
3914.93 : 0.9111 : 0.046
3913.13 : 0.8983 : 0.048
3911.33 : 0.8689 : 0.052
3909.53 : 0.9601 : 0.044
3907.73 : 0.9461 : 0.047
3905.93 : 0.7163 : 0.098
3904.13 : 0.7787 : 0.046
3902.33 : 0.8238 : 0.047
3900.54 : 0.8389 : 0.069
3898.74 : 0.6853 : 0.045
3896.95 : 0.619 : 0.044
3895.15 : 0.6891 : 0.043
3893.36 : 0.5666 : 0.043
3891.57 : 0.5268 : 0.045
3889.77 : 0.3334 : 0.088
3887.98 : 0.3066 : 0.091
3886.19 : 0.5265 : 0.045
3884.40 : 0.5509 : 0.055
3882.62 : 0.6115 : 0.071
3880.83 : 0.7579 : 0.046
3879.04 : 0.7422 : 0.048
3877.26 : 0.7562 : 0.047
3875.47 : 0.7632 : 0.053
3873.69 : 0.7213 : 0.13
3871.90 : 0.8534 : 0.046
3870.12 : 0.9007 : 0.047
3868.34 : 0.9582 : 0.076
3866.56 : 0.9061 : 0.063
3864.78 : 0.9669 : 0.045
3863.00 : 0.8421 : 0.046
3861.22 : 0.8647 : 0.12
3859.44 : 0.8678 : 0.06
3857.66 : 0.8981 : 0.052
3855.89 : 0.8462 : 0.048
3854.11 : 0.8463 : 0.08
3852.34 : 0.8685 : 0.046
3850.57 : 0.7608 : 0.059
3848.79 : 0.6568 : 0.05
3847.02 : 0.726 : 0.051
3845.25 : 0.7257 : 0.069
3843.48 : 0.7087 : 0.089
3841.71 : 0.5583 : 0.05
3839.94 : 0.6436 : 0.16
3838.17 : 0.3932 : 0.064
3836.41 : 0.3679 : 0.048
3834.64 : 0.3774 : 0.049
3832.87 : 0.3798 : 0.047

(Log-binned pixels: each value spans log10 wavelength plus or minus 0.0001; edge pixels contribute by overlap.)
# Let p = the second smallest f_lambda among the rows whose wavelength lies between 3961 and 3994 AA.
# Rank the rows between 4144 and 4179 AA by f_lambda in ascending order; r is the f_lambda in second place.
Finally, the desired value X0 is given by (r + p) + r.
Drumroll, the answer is 2.20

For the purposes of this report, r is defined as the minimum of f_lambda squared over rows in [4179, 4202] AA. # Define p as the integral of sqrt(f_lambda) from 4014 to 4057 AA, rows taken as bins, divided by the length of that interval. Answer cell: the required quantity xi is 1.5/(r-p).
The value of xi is -3.5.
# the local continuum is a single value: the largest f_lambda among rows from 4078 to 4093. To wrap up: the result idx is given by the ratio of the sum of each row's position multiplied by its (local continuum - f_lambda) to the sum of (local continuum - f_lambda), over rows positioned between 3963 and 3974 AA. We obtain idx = 3968.5 AA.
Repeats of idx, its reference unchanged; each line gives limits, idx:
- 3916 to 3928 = 3923.3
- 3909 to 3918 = 3914.0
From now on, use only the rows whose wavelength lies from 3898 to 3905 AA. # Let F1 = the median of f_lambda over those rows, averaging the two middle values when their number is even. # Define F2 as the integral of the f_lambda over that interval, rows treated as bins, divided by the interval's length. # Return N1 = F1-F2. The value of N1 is 0.02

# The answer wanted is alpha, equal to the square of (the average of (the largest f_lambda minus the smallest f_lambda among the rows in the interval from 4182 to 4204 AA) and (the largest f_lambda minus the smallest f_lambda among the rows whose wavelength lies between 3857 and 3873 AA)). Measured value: 0.01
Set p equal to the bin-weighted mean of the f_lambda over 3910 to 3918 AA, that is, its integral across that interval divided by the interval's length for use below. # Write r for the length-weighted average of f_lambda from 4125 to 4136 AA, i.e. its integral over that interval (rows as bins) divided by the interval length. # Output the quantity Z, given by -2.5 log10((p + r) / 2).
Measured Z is 0.074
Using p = 0.90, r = 0.97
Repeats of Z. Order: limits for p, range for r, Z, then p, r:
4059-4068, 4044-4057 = 0.022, 0.95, 1.01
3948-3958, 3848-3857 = 0.197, 0.87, 0.80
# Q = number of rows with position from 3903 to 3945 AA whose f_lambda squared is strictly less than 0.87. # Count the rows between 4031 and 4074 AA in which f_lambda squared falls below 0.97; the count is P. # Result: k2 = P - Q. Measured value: -14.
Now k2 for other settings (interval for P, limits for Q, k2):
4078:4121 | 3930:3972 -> 0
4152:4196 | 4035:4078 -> 6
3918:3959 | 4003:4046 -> 19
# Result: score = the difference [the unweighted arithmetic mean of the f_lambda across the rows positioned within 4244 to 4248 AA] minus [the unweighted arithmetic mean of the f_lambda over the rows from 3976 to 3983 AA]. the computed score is 0.14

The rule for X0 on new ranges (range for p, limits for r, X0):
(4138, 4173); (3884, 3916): 1.57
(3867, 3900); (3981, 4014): 2.06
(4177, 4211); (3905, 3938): 1.97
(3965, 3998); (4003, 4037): 2.25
